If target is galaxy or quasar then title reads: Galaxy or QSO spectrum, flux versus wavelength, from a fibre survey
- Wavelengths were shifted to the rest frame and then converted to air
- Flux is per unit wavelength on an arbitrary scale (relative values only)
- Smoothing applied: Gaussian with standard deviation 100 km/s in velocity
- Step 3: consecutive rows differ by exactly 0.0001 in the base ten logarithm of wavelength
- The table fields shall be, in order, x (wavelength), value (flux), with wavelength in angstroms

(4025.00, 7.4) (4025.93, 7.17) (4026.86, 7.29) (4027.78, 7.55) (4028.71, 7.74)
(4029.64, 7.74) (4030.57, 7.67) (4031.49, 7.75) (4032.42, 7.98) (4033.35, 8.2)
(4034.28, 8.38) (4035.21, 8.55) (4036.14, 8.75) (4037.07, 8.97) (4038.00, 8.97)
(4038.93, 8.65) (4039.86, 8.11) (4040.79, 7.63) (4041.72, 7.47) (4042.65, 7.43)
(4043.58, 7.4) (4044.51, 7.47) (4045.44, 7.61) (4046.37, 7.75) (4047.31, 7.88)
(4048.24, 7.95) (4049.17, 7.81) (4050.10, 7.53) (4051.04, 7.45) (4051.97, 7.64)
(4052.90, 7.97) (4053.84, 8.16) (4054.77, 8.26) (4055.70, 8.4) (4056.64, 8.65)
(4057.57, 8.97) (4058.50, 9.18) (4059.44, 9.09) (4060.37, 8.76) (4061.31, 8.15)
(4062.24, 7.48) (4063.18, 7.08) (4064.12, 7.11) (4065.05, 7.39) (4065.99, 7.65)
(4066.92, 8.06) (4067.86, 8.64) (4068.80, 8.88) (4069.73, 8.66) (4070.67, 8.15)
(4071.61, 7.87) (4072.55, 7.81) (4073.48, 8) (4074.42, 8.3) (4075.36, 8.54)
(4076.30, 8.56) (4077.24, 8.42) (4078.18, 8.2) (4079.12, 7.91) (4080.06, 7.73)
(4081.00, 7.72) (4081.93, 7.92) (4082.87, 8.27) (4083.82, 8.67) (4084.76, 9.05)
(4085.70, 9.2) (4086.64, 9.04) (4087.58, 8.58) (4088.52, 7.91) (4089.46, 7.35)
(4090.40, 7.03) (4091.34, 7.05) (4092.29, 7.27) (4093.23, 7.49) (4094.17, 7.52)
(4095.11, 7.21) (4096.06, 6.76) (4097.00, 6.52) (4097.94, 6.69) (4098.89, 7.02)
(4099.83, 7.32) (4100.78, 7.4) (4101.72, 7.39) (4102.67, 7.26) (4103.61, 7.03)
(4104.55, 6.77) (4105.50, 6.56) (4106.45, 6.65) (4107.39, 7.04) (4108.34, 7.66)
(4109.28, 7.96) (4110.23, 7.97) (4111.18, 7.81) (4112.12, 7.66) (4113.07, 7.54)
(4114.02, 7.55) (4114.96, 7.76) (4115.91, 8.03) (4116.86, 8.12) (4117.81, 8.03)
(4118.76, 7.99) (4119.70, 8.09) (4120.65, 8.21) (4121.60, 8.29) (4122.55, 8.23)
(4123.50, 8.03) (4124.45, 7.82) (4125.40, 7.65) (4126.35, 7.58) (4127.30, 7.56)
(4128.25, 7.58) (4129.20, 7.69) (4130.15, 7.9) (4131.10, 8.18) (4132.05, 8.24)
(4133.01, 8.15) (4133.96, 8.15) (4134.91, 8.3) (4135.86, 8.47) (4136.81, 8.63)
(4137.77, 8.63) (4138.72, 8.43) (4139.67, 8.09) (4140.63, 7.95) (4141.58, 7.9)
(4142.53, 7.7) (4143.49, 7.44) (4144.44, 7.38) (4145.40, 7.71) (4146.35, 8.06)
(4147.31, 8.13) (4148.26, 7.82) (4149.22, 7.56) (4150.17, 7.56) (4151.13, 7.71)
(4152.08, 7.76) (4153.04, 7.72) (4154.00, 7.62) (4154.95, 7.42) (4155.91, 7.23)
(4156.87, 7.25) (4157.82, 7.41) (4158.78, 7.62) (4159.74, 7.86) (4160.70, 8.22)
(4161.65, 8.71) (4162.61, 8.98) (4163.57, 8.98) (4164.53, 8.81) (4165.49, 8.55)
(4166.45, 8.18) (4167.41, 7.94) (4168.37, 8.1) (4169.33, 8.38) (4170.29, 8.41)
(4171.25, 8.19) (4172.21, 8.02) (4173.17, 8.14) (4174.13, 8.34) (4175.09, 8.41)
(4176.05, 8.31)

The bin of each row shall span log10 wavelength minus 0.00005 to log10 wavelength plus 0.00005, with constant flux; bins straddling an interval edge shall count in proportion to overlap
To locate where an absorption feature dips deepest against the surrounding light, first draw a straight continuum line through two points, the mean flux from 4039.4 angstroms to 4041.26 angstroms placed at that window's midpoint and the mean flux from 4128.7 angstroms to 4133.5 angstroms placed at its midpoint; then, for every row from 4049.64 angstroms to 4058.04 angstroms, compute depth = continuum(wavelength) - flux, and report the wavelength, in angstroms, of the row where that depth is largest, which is 4051.04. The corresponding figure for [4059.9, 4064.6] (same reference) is 4063.18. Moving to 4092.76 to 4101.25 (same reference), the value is 4097.00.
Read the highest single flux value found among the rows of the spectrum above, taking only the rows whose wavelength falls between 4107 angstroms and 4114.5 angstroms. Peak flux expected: 7.97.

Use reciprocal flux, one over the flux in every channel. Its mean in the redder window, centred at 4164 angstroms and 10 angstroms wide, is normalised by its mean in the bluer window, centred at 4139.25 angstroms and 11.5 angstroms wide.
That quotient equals 0.96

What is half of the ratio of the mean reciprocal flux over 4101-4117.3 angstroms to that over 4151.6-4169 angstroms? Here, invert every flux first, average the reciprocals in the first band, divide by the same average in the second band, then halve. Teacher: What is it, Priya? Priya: 0.54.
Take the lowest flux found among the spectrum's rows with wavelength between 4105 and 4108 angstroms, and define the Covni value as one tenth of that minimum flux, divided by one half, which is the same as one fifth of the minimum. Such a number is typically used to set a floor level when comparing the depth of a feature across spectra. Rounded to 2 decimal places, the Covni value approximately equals 1.31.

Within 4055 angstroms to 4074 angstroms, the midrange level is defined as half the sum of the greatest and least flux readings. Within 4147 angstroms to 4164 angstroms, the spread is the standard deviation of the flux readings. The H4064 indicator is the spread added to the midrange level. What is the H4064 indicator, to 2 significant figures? 8.7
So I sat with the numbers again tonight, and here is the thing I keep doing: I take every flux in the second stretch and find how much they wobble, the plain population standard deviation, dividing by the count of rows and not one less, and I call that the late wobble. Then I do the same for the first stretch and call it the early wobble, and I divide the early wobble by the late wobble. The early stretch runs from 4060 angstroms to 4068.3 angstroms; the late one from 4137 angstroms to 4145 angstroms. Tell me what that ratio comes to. 1.4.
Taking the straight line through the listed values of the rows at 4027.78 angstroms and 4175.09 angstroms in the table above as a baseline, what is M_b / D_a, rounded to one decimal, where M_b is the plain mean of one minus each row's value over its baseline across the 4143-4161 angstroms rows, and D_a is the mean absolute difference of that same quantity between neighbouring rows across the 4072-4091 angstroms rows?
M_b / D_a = 2.1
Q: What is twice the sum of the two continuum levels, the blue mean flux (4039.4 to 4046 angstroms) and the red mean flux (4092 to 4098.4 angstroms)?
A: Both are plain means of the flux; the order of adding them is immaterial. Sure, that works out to 29.3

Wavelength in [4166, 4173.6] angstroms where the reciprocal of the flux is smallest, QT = 4170.29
